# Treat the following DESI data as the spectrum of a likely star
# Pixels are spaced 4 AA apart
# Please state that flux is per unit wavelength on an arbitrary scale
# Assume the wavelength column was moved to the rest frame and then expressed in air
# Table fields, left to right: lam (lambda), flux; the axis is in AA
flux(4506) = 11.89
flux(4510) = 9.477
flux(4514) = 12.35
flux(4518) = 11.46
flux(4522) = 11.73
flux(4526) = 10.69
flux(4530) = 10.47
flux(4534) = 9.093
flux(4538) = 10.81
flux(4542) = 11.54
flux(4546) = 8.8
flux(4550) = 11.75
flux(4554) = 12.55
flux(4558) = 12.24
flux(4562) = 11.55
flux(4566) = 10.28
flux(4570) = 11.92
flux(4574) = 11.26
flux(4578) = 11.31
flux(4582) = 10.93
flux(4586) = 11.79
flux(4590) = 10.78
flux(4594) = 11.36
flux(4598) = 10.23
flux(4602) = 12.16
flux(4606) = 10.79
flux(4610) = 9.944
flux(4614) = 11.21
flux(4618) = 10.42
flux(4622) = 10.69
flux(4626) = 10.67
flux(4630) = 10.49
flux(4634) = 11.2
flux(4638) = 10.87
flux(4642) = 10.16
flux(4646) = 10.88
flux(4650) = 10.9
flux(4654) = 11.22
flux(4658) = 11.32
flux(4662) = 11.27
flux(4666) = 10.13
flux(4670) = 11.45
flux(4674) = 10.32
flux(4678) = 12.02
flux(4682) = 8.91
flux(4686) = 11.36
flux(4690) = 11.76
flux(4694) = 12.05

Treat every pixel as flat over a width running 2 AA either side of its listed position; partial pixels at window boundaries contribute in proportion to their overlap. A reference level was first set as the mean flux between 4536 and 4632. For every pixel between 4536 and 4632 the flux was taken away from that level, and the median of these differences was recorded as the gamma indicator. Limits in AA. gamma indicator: 0.0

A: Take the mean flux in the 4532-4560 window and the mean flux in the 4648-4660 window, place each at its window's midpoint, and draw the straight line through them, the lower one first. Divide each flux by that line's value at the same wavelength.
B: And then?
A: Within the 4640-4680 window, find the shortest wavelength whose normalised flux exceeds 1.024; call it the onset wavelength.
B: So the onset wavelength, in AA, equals 4670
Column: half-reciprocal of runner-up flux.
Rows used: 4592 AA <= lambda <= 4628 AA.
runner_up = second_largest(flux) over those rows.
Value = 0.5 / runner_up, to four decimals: 0.0440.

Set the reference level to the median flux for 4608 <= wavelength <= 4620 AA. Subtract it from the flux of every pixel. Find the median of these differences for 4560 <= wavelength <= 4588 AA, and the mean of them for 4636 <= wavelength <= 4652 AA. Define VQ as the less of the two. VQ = 0.28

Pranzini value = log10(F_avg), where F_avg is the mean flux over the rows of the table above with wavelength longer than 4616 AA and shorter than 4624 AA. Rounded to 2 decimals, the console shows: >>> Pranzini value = 1.02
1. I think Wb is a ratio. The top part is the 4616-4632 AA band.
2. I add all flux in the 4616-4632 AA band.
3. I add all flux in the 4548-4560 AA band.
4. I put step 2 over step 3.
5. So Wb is 1.2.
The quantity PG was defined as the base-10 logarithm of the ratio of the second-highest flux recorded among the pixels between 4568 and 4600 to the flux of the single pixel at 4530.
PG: 0.052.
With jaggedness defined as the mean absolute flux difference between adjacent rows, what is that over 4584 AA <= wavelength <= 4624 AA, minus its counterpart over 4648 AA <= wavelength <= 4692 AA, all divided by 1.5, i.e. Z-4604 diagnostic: -0.1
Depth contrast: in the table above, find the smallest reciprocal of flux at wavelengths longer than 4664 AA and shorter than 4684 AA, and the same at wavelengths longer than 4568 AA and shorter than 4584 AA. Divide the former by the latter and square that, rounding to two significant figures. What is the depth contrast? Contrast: 0.98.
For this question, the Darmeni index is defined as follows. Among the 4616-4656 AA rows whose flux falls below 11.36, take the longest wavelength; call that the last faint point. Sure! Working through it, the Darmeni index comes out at 4654 AA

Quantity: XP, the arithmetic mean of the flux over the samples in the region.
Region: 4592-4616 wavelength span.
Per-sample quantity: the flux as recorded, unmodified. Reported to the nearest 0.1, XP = 10.9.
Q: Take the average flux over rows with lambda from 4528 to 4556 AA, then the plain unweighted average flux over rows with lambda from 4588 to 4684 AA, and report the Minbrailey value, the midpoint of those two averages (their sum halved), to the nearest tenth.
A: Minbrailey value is 10.8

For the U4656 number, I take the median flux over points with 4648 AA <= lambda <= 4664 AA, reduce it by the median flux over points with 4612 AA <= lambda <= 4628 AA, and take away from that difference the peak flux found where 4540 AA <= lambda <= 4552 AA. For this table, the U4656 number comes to -11.2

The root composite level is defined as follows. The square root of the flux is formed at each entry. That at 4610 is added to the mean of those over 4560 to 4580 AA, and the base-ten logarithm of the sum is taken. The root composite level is 0.813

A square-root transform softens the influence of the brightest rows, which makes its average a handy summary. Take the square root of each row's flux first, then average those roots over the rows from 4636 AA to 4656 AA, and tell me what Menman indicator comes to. 3.29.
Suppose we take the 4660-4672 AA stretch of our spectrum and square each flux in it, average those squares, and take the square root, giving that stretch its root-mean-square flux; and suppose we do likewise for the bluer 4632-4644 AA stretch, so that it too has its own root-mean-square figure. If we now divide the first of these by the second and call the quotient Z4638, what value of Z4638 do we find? 1.02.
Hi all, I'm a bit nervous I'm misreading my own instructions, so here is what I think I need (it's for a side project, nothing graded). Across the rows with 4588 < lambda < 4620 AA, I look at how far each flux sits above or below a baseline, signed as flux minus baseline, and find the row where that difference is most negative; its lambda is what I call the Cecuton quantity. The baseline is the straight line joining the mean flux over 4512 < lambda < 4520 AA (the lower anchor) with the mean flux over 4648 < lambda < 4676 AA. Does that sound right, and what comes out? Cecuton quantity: 4610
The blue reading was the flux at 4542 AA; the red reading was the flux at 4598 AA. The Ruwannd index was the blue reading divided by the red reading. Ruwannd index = 1.13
